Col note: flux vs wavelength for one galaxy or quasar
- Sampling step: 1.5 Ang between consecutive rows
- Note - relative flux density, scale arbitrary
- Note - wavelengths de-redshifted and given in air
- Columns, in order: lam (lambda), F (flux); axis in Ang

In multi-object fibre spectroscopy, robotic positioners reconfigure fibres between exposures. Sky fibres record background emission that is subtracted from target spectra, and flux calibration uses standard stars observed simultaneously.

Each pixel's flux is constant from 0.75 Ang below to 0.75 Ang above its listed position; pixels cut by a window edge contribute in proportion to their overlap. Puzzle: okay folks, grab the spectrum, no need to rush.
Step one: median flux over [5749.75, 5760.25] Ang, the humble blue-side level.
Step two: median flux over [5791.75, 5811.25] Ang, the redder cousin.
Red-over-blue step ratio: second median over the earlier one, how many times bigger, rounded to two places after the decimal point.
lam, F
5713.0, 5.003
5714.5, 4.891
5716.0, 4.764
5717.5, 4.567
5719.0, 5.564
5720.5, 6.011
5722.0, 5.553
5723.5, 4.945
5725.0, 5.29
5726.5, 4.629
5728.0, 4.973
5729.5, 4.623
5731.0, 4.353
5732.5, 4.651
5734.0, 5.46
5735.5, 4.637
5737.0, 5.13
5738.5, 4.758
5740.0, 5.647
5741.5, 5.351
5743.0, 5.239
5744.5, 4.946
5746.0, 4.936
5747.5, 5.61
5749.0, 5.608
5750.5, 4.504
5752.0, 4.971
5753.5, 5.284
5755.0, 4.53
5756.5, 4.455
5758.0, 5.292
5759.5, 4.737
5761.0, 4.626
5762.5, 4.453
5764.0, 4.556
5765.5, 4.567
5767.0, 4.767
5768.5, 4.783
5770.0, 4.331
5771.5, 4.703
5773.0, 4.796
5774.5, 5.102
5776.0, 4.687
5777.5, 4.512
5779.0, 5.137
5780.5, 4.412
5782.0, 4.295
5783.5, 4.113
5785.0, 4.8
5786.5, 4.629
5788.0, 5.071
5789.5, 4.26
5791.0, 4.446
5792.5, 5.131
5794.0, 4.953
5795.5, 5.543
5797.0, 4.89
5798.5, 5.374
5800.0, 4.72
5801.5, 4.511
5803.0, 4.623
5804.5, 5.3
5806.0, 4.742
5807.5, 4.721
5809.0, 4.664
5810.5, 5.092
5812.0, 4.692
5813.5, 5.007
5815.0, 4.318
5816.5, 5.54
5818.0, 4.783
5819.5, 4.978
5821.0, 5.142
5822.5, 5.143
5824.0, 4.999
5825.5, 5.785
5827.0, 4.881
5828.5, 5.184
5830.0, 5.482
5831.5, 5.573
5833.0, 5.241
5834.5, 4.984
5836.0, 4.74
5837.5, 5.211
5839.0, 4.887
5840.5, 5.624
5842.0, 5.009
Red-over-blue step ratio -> 1.03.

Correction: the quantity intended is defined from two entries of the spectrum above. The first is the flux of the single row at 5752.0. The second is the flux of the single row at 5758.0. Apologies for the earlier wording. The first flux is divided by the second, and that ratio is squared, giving 0.88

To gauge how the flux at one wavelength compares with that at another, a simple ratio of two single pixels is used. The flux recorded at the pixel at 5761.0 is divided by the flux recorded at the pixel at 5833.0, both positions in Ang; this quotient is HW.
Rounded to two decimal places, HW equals 0.88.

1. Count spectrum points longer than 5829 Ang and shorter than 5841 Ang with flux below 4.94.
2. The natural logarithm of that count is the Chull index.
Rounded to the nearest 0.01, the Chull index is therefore 0.69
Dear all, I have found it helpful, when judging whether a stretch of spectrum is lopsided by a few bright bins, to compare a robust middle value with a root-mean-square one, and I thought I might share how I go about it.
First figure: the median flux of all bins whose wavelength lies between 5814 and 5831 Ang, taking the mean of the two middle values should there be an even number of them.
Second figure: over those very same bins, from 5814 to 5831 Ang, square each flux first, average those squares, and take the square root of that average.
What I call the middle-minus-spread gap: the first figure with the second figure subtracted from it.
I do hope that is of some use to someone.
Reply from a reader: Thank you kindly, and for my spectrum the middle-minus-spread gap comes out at 0.015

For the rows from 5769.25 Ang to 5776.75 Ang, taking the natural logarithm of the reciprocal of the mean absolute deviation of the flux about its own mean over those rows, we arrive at 1.7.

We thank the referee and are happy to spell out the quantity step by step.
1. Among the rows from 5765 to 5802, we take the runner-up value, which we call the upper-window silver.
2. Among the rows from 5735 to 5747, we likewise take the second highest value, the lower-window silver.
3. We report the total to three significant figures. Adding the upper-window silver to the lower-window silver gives 10.7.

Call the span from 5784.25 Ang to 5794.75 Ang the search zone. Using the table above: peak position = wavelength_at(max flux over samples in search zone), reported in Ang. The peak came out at 5792.5 Ang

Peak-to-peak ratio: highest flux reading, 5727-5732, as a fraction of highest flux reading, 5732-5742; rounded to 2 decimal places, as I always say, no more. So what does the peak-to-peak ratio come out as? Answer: 0.88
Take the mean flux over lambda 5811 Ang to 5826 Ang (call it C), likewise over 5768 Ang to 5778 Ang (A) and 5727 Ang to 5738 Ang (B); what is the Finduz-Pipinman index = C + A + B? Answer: 14.6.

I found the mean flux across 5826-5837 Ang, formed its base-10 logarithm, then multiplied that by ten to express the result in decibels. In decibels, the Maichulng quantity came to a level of 7.1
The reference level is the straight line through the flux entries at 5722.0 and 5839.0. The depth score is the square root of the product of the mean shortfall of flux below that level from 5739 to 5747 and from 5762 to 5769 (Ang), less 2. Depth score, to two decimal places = -1.62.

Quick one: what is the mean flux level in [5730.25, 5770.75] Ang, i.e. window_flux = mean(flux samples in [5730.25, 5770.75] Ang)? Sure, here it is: 4.90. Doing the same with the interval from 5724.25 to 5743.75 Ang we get 4.98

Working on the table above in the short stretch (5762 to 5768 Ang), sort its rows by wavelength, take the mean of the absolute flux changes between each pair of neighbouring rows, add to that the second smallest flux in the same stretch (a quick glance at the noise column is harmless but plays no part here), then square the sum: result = 22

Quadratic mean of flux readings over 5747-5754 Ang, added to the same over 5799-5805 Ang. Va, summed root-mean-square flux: 10.0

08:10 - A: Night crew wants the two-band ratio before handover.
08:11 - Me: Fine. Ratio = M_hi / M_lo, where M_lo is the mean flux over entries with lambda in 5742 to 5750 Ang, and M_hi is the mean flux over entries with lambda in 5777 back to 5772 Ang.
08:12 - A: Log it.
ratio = 0.92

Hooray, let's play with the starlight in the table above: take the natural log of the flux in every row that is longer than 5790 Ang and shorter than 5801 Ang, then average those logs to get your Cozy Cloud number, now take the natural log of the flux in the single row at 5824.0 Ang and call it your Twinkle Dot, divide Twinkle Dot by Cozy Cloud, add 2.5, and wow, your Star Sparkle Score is 3.50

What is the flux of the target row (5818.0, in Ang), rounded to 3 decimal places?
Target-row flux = 4.783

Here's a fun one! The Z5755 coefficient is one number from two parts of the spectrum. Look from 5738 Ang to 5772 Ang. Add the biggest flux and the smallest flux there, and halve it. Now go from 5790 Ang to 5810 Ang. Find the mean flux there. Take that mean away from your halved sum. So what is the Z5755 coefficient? 0.10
